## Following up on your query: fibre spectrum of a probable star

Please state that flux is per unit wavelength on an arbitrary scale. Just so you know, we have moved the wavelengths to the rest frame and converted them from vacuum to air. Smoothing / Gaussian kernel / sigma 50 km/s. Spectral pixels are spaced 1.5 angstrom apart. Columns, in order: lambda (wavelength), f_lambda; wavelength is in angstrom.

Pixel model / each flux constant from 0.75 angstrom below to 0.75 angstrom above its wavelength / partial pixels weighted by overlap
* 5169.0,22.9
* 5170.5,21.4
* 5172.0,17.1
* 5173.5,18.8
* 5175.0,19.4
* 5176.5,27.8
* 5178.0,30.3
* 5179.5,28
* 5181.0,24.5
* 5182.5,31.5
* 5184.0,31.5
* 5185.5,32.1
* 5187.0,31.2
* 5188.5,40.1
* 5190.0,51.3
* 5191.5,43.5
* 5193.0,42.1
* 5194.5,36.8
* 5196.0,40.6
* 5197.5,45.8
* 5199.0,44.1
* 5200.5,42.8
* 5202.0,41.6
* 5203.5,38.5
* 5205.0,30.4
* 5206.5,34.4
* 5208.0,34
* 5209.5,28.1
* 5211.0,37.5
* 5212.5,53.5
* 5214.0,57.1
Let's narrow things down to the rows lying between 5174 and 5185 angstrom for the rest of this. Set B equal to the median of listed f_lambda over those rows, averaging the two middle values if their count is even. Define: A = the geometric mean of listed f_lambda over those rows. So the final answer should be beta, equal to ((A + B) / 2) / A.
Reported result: 1.01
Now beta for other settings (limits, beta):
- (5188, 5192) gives 0.99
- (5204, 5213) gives 0.98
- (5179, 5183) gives 1.00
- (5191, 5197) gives 1.01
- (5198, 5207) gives 1.02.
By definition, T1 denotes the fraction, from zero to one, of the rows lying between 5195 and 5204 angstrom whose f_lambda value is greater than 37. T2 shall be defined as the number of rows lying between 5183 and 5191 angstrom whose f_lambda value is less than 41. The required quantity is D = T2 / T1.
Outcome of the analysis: 4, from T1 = 1.000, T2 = 4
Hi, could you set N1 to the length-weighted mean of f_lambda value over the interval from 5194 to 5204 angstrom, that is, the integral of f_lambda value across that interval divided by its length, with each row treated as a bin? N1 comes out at 42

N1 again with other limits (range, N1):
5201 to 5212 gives 36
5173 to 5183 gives 26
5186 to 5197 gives 41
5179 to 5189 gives 31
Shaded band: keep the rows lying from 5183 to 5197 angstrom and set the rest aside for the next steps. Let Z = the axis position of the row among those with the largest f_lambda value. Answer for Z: 5190.0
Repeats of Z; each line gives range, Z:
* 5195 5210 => 5197.5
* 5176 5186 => 5185.5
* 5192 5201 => 5197.5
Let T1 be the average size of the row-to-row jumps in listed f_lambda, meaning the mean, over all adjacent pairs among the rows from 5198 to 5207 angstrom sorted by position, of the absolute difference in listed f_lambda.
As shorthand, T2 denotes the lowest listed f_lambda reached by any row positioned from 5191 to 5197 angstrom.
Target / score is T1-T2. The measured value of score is -33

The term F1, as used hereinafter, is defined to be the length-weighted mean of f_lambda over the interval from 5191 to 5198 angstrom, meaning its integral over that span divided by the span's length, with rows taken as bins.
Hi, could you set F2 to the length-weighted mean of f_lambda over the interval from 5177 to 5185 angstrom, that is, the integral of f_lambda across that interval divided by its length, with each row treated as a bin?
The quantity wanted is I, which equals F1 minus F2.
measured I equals 12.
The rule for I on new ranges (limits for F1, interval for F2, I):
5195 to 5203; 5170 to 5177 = 22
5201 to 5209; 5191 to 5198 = -6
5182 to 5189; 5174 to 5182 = 7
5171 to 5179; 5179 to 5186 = -7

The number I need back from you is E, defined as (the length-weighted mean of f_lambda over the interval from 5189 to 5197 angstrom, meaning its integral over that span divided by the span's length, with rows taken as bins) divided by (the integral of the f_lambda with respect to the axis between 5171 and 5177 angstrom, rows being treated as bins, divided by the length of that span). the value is 2.1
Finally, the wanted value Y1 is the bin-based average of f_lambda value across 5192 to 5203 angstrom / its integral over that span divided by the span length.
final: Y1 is 42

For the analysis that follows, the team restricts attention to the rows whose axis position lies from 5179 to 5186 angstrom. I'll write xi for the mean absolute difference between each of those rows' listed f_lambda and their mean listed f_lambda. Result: 2.6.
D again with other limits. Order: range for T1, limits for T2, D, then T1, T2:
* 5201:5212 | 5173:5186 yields 21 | 0.429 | 9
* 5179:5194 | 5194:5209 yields 15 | 0.400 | 6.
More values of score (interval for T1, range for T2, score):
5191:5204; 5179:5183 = -22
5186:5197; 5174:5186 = -13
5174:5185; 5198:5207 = -26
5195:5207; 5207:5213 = -25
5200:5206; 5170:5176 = -13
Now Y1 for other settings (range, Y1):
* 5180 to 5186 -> 30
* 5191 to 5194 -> 42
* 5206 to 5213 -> 37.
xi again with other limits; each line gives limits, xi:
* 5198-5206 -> 4.0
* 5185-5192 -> 6.4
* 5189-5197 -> 3.6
